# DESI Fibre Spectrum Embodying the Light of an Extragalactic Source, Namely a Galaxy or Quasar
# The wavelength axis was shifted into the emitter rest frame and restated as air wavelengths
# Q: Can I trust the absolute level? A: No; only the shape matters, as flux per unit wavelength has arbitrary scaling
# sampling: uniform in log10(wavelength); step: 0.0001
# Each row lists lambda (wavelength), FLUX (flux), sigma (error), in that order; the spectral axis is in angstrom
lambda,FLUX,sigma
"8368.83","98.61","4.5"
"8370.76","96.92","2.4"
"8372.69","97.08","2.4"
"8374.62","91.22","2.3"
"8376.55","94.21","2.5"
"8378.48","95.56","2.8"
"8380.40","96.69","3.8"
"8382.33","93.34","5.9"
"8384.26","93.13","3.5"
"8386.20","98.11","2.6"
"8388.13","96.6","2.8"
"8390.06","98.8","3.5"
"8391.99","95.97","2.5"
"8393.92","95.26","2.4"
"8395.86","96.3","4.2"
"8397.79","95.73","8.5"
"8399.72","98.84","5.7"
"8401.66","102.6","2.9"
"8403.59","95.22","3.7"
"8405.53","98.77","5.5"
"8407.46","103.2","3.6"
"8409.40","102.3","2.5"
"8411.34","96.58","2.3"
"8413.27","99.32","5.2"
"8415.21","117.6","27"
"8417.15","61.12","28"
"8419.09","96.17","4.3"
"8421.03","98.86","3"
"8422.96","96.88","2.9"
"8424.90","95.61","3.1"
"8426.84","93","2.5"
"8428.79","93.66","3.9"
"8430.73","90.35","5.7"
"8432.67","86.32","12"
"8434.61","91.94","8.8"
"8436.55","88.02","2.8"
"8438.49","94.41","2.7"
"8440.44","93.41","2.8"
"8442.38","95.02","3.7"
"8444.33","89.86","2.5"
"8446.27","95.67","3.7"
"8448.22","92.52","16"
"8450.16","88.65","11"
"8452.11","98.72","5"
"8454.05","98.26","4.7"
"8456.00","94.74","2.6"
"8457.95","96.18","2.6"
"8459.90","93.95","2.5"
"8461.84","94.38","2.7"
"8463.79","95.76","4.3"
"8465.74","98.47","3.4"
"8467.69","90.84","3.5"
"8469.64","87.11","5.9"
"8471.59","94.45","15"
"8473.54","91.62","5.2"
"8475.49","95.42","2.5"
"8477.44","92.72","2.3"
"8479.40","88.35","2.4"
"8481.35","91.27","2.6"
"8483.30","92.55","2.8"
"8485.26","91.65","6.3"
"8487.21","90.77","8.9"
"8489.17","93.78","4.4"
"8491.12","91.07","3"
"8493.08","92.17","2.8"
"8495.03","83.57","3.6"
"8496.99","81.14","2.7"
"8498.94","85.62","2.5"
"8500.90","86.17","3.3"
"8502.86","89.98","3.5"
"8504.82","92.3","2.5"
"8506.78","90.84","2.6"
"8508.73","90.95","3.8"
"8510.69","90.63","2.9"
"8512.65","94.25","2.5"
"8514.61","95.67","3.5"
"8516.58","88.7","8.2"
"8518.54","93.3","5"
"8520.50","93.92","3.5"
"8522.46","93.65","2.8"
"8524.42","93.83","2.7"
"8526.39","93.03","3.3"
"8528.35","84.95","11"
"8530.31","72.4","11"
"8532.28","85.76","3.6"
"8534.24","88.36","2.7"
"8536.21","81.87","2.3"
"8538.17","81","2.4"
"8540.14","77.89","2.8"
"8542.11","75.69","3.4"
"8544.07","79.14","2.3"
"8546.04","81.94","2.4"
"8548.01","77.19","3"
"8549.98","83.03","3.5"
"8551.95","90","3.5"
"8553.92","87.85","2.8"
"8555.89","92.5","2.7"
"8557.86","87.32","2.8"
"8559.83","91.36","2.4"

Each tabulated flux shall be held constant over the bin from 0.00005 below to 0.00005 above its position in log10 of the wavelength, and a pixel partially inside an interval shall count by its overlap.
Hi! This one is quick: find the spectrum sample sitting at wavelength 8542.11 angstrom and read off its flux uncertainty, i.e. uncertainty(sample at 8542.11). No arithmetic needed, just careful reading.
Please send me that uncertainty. 3.4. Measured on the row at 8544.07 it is 2.3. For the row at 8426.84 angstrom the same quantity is 2.5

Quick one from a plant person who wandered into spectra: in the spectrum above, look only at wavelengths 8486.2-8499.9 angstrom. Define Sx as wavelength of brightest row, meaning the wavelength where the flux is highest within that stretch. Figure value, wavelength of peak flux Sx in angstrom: 8489.17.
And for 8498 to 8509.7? 8504.82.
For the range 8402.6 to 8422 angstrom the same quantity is 8415.21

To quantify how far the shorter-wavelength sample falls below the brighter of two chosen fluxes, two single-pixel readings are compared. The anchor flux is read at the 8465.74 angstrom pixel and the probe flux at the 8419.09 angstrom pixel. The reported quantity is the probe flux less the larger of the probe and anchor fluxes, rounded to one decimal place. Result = -2.3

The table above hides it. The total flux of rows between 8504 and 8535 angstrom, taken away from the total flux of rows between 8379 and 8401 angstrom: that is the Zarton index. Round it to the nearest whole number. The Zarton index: -384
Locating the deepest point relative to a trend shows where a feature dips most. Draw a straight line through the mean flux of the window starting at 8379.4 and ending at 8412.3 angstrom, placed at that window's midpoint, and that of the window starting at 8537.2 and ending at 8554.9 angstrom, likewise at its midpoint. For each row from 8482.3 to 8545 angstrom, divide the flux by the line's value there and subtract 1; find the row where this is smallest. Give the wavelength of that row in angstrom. 8530.31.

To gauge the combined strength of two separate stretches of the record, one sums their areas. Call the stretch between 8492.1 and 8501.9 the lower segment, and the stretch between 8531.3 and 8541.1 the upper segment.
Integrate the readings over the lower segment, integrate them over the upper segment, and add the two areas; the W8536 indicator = 1654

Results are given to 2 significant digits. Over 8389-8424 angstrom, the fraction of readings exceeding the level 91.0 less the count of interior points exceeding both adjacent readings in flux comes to -4.1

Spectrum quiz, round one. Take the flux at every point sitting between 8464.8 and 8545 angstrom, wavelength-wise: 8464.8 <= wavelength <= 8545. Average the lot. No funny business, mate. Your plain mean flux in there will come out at 89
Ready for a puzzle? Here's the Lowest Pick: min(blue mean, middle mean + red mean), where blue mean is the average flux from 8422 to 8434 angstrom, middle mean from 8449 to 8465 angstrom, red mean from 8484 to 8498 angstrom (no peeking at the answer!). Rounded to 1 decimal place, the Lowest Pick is 92.6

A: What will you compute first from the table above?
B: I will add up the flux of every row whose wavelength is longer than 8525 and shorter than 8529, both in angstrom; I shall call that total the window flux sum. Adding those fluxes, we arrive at 178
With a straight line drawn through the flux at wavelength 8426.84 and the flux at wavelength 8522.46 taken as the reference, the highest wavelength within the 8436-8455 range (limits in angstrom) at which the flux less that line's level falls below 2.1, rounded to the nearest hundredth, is 8450.16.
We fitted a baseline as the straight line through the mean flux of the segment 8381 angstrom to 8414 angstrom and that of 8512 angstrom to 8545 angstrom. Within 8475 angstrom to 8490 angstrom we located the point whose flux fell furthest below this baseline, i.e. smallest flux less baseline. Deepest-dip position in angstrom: 8479.40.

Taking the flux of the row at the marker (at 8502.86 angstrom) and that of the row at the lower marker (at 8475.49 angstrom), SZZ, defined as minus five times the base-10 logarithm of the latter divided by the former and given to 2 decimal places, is -0.13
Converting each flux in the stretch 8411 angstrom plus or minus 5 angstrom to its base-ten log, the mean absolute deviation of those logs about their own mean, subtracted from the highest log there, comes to 2.05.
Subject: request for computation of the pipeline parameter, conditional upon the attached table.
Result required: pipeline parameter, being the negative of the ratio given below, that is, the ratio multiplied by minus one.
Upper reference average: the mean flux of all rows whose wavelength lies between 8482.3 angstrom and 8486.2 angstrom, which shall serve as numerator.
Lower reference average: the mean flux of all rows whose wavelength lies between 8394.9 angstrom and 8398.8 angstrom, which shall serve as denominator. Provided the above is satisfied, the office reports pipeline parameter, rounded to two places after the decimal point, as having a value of -0.96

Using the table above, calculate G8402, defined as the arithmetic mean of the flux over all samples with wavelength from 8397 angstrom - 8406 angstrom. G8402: 98.2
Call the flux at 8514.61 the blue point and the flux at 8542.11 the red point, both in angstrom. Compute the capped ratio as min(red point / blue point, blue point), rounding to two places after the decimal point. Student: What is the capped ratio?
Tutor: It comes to 0.79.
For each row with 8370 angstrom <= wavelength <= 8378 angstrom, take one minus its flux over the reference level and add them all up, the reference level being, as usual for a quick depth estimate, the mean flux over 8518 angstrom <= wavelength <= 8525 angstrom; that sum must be -0.05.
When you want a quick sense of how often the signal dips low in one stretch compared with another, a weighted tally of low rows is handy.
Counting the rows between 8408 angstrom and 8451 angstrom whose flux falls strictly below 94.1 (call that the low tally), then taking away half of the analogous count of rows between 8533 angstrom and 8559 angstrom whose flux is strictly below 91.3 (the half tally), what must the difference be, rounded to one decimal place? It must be 5.0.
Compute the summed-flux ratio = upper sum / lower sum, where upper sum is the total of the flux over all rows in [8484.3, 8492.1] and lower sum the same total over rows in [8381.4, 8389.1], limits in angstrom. 0.96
